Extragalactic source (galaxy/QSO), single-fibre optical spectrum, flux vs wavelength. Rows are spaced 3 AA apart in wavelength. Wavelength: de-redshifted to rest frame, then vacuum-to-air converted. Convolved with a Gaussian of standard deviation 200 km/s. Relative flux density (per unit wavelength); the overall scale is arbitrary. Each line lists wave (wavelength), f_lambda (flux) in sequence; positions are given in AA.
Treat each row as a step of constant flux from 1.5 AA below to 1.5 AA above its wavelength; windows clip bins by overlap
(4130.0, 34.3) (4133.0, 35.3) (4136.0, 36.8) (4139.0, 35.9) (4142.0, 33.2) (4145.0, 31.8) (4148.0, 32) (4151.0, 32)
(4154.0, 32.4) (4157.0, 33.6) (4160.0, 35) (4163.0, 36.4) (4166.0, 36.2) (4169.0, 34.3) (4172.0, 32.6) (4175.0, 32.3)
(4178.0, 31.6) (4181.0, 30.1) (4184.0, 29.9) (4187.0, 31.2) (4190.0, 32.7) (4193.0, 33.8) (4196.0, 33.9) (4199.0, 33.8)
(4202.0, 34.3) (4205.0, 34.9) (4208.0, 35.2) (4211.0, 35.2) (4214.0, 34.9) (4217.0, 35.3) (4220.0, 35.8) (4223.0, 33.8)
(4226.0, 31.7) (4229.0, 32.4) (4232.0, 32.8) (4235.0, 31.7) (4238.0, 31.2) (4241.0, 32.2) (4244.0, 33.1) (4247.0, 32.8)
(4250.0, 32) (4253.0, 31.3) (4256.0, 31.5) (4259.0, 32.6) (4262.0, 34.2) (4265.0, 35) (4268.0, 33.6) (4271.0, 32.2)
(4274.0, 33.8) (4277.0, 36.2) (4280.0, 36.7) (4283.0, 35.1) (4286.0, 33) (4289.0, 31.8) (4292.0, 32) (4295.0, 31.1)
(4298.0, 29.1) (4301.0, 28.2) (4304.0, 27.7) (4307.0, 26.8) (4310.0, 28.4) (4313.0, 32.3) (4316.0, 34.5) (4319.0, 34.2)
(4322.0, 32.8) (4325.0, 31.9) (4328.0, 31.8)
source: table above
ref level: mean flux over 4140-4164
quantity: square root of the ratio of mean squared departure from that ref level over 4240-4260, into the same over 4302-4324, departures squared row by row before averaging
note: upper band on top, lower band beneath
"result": 3.0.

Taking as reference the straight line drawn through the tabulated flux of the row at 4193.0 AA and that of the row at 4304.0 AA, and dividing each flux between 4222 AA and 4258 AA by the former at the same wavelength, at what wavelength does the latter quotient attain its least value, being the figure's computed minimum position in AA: 4226.0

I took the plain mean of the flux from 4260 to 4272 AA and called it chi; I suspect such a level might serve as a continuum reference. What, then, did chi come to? 33.8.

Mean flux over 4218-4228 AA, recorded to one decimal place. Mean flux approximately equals 33.8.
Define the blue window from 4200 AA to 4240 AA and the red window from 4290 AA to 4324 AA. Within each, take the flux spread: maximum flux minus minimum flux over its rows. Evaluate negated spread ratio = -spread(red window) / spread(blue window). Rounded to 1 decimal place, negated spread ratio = -1.7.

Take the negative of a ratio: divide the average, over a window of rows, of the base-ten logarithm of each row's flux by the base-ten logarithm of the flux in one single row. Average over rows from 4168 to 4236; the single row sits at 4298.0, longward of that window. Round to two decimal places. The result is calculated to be -1.04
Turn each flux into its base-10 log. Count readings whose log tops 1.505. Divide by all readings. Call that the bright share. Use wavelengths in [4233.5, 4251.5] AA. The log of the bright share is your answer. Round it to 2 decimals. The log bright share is -0.18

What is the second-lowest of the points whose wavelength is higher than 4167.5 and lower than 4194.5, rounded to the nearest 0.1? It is 30.1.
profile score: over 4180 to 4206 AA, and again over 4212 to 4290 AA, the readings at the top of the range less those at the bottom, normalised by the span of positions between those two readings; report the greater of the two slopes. 0.20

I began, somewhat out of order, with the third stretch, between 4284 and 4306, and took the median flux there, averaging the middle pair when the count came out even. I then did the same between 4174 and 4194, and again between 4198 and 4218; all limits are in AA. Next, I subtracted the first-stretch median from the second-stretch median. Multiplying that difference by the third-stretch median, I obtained 103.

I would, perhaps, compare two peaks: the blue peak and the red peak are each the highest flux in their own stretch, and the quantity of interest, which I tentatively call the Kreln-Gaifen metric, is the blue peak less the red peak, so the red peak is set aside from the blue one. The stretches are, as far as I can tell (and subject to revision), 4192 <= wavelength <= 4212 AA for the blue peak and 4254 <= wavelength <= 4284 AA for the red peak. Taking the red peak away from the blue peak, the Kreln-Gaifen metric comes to -1.5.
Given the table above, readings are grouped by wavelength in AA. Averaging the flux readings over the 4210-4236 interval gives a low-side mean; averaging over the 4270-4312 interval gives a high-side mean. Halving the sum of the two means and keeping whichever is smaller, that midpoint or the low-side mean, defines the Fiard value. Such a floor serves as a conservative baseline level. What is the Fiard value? 32.7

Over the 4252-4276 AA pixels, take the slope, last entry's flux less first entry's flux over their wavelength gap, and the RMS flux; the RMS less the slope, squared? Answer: 1084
